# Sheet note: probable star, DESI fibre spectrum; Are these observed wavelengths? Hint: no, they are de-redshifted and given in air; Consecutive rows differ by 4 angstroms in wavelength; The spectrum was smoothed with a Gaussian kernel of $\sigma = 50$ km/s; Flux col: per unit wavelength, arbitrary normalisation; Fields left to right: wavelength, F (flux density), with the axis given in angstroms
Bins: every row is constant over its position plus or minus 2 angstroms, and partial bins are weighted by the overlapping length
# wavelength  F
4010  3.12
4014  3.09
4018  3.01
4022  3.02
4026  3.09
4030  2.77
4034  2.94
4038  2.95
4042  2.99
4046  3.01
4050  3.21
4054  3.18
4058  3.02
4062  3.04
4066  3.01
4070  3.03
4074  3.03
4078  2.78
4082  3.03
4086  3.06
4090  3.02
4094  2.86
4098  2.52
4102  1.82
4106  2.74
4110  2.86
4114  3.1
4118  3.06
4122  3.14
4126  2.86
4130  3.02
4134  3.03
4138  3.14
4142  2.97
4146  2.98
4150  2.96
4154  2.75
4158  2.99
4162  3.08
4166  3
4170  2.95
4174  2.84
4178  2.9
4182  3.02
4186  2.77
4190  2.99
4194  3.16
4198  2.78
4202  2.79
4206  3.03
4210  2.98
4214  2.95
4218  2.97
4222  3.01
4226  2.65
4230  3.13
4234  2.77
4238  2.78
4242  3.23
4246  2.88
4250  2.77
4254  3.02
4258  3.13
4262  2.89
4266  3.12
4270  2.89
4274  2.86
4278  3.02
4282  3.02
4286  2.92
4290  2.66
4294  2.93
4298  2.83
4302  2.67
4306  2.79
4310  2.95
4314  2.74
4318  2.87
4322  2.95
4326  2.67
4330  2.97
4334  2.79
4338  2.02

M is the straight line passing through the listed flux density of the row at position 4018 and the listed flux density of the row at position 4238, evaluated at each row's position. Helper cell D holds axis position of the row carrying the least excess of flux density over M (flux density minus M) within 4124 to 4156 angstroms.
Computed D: 4154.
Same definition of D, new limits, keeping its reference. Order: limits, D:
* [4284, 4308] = 4290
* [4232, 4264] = 4234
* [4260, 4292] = 4290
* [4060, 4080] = 4078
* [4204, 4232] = 4226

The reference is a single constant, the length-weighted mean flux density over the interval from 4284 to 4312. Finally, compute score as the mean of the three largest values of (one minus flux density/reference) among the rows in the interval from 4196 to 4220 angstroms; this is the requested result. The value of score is -0.01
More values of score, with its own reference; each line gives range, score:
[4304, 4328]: 0.03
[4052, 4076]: -0.07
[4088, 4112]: 0.16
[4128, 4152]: -0.05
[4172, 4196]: -0.01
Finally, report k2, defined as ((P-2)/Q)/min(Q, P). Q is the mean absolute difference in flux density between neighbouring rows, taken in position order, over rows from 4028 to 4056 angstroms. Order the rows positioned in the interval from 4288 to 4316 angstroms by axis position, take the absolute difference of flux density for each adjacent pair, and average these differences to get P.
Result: -298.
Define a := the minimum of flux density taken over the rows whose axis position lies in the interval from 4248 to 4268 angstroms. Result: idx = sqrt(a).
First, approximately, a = 2.77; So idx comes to 1.66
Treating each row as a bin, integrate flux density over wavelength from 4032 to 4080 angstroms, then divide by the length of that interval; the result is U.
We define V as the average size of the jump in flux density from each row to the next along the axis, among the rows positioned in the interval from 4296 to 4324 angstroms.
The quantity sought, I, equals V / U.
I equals 0.048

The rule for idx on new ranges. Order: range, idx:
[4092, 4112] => 1.35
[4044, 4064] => 1.73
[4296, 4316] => 1.63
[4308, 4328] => 1.63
